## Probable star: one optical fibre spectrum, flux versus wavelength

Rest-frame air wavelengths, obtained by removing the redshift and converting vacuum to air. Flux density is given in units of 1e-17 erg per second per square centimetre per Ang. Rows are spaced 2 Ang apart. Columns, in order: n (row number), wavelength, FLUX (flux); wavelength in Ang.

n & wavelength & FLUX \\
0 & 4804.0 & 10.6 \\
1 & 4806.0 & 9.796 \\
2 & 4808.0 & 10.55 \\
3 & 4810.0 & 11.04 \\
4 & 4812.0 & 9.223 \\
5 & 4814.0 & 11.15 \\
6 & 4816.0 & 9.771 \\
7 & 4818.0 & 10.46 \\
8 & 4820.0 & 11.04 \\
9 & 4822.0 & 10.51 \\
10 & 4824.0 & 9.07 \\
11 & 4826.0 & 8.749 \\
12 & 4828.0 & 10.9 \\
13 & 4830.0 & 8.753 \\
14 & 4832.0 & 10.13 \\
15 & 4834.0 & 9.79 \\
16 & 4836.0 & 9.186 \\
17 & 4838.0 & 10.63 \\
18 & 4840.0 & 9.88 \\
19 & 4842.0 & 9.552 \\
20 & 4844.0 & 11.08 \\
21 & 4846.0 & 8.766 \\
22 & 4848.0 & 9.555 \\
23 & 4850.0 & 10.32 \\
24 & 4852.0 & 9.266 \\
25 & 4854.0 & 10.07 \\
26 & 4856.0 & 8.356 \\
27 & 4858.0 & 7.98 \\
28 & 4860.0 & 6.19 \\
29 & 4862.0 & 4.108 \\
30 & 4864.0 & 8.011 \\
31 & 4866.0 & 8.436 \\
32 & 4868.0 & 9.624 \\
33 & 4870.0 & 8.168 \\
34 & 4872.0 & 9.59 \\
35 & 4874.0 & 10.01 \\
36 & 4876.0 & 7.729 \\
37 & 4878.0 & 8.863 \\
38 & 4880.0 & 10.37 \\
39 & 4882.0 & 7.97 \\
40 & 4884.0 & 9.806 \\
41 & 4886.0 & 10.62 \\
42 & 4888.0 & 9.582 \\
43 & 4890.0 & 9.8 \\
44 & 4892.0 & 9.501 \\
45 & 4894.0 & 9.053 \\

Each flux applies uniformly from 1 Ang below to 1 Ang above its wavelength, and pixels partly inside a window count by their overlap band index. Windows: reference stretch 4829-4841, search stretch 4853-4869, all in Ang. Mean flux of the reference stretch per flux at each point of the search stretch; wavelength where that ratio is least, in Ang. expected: 4854.0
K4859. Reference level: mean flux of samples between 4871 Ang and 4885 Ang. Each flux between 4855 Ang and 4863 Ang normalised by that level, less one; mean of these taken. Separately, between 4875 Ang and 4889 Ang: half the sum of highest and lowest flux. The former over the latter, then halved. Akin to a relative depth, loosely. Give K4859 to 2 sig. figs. -0.015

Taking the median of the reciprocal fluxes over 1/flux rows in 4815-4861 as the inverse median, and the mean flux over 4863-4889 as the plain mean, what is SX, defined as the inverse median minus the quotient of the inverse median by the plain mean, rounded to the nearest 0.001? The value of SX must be 0.091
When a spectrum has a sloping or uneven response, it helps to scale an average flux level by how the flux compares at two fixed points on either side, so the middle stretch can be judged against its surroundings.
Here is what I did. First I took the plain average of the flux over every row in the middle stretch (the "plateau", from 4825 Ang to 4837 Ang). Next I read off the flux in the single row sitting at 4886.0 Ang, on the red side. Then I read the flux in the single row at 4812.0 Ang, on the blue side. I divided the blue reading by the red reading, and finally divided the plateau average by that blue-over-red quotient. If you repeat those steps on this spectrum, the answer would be 11.0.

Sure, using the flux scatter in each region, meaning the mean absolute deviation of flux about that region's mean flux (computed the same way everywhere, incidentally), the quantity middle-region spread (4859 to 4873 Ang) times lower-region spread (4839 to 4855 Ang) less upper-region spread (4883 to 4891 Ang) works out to 0.4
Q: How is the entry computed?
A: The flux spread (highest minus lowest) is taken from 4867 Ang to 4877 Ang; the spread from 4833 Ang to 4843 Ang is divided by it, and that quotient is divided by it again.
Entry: 0.3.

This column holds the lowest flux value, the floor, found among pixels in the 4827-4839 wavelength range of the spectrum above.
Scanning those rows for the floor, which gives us 8.753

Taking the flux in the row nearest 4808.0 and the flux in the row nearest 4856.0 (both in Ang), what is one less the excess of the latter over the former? 3.2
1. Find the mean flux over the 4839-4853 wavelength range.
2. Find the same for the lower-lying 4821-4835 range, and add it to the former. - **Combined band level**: 19.5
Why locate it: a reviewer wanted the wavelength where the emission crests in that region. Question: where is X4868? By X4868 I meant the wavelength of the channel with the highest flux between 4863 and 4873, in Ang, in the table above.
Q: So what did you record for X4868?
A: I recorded 4868.0 Ang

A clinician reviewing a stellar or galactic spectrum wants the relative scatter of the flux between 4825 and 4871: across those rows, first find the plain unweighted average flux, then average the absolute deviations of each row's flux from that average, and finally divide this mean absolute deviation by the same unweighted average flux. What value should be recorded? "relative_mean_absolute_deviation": 0.12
